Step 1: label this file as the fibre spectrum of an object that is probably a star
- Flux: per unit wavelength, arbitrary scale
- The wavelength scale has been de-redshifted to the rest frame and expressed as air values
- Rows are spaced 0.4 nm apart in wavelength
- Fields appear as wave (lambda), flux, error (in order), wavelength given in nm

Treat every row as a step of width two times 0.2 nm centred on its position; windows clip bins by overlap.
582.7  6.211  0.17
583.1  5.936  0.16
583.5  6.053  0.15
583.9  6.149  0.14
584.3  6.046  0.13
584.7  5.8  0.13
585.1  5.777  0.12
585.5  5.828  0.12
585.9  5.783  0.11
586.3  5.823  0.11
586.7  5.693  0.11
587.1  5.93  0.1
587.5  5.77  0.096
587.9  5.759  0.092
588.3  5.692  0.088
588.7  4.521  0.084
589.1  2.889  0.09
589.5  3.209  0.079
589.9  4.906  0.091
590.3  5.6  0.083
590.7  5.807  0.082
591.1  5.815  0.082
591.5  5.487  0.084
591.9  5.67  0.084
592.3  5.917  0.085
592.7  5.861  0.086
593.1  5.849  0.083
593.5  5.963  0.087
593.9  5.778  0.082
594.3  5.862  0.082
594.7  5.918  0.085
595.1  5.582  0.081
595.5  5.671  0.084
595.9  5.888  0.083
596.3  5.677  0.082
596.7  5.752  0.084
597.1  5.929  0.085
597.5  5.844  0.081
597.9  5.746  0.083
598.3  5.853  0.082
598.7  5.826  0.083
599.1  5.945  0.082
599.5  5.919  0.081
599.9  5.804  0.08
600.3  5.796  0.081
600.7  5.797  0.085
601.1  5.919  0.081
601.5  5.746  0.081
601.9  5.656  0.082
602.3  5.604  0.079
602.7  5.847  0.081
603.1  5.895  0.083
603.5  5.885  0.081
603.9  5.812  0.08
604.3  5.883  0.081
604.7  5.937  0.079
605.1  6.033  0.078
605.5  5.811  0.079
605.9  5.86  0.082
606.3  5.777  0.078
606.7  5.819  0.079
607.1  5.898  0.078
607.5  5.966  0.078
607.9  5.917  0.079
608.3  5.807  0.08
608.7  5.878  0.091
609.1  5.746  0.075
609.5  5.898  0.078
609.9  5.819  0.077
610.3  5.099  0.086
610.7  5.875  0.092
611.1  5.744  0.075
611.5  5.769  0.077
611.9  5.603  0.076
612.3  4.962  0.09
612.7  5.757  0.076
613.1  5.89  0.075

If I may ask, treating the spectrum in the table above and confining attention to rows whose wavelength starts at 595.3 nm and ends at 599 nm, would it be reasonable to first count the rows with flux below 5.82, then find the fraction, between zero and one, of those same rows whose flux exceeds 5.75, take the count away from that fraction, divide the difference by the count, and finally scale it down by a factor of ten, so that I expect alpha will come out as -0.083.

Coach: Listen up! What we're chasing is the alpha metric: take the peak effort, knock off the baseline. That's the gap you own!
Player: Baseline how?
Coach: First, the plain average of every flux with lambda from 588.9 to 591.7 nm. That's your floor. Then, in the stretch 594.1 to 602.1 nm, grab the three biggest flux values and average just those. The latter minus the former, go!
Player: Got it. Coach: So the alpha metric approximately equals 1.1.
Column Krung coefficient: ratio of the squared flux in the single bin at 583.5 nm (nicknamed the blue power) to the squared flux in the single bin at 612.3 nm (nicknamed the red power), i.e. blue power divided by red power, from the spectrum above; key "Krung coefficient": 1.49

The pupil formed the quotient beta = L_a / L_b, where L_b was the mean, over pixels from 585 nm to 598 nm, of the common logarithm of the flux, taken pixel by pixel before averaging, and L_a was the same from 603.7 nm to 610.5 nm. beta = 1.03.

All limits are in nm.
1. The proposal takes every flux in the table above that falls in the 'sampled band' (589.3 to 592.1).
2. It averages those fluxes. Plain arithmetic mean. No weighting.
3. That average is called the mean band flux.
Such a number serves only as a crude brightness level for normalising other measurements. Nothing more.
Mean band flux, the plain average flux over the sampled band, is 5.21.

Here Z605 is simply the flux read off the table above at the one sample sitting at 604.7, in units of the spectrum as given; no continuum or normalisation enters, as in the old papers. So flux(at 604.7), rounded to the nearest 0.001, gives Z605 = 5.937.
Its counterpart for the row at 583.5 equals 6.053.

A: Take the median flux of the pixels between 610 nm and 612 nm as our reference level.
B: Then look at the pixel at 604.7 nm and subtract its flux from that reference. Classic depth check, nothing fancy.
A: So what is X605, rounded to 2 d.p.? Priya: -0.19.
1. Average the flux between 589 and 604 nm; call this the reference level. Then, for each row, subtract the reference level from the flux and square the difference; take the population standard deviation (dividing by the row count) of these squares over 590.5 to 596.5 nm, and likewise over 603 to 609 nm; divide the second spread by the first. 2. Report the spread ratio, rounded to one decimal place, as 1.1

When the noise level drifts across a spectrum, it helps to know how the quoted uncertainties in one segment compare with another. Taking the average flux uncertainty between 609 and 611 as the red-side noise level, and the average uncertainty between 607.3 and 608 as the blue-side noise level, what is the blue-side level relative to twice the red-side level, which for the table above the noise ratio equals 0.481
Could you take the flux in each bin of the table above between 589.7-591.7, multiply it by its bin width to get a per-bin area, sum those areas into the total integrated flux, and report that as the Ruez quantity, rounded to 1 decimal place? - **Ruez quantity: 11.0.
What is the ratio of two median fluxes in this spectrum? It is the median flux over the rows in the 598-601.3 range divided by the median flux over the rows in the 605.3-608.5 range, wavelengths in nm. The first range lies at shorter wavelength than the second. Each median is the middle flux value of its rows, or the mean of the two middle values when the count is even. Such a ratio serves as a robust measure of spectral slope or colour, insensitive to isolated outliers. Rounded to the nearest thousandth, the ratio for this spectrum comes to 1.000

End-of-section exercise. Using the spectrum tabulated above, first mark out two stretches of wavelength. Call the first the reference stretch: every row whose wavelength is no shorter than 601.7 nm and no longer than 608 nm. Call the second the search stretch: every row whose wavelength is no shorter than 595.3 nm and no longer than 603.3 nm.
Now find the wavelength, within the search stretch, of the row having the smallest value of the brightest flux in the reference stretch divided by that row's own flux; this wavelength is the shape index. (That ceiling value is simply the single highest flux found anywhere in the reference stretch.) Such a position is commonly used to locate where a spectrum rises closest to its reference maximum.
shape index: 599.1 nm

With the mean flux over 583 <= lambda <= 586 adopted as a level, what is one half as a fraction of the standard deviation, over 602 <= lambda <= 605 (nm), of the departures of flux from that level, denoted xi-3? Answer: 5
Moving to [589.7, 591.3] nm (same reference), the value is 1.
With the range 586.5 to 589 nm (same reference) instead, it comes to 1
